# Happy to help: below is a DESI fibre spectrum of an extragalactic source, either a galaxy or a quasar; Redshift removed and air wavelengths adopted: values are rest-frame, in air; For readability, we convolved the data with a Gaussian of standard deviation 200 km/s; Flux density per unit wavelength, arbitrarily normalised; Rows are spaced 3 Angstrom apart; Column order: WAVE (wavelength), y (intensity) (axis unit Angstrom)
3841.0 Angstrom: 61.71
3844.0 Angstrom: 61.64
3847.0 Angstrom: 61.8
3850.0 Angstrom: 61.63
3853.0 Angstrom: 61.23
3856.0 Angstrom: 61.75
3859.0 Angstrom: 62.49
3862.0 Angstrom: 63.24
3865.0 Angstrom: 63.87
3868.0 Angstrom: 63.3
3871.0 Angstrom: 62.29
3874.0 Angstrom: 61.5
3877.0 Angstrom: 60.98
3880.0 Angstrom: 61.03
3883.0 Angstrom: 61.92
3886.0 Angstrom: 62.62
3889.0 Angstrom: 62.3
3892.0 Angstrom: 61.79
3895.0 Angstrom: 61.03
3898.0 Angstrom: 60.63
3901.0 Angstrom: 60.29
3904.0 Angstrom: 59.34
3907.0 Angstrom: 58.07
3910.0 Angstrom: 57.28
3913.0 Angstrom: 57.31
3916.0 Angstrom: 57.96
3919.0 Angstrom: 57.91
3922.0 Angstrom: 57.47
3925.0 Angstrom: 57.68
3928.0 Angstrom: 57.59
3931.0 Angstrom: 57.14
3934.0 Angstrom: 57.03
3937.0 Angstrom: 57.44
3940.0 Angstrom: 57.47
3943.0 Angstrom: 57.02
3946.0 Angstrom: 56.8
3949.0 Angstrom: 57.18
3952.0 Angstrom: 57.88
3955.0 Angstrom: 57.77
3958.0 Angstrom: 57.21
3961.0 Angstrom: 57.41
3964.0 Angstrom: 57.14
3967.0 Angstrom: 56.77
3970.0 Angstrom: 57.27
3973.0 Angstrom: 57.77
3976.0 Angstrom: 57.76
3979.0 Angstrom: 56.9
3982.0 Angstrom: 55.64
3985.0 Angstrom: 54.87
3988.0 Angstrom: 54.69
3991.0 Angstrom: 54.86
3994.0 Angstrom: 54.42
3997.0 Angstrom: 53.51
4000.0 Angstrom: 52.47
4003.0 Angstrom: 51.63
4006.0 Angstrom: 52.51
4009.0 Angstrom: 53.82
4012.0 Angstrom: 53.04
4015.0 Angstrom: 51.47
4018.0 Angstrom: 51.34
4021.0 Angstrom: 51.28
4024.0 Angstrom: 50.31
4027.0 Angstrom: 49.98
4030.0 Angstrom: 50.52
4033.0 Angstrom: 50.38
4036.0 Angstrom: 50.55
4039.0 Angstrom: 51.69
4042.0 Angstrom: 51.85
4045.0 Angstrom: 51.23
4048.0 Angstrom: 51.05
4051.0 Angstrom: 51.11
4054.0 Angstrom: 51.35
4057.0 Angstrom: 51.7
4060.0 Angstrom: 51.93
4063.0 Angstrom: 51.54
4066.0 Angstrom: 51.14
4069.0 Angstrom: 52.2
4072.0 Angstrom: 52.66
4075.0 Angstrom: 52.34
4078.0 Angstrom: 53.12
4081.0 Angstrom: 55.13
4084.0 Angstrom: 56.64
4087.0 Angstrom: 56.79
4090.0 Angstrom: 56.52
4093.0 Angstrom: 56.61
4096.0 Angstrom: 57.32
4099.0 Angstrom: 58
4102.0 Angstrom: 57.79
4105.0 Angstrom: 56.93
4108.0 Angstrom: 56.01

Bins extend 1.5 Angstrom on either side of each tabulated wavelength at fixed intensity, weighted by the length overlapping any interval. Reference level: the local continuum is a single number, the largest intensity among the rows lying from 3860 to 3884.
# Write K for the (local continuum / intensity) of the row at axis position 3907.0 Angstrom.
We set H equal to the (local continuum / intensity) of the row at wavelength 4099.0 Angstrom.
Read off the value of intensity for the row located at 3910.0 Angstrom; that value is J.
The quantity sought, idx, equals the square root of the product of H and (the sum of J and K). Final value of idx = 8.02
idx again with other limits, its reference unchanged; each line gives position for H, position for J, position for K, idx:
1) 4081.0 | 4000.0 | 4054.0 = 7.89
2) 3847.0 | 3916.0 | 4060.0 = 7.82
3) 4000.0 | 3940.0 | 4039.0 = 8.45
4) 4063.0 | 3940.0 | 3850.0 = 8.51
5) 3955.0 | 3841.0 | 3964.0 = 8.33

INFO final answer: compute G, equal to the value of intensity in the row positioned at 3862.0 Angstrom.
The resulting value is 63.24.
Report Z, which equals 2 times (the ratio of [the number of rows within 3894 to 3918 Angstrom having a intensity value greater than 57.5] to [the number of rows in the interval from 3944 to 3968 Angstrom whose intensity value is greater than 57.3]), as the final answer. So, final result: 4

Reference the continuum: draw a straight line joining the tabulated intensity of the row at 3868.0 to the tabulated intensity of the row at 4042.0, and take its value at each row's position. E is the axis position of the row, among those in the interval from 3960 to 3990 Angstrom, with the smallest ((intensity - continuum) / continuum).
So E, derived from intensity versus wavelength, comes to 3985.0 Angstrom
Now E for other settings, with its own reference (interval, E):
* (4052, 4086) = 4054.0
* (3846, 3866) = 3853.0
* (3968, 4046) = 4027.0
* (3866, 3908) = 3907.0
